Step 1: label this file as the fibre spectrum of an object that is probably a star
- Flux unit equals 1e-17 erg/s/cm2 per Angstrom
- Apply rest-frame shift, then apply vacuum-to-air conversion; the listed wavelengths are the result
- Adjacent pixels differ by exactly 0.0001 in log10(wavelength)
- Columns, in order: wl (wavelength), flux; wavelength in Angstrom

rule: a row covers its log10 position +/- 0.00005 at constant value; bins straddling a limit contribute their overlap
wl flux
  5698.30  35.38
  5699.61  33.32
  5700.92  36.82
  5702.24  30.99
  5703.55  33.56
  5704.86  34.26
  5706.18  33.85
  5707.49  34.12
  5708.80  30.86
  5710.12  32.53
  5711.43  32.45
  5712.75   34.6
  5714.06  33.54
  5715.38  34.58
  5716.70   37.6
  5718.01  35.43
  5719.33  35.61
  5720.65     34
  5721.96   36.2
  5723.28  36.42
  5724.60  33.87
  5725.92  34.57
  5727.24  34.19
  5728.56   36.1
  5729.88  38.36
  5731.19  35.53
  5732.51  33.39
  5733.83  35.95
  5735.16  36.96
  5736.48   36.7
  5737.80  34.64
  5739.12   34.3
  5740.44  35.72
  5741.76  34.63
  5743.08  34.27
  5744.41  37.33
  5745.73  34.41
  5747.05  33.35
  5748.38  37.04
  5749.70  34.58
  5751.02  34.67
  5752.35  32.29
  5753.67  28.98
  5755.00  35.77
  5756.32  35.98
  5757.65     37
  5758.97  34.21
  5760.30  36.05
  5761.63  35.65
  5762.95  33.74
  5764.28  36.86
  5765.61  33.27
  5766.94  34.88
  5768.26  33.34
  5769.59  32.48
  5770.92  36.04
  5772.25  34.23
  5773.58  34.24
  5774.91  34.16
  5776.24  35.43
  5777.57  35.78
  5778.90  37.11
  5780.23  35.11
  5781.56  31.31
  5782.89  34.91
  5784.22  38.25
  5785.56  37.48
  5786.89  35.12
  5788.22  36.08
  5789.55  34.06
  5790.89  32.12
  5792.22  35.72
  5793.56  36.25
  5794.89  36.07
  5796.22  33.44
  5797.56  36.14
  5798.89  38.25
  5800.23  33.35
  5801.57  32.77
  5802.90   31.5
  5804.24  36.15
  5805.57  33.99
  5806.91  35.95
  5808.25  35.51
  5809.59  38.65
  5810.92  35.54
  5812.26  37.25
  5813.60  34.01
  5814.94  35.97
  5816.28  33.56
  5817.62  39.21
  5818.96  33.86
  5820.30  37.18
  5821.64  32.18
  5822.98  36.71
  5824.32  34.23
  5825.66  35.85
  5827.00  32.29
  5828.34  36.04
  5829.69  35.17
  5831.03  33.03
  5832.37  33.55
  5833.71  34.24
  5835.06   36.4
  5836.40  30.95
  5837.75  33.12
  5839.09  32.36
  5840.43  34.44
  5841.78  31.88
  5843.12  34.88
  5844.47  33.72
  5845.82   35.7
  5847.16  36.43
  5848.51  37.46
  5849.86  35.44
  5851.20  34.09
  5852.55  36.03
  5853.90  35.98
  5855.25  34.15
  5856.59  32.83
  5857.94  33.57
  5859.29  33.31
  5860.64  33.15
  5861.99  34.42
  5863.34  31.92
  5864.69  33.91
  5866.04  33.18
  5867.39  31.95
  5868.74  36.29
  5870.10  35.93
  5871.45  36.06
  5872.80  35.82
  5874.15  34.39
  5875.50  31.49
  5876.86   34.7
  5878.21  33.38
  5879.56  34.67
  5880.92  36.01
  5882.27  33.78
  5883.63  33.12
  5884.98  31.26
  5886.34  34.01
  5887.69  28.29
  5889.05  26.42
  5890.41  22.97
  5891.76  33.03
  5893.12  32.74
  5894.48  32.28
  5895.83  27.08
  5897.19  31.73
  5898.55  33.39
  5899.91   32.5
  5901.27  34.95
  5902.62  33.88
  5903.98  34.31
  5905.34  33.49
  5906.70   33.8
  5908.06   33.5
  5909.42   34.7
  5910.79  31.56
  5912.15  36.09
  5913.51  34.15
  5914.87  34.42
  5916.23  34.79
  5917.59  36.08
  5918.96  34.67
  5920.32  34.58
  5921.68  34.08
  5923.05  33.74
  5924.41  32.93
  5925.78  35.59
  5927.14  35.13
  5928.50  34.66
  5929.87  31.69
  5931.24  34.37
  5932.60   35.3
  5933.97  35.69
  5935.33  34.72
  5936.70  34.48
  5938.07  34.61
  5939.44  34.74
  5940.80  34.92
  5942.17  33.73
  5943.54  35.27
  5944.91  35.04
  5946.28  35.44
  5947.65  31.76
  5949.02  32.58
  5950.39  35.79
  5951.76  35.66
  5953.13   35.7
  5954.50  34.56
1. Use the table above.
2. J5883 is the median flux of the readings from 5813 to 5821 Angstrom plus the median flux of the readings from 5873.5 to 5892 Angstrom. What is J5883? 68.2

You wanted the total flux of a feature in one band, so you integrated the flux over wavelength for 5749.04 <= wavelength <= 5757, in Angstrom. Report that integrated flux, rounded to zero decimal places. 268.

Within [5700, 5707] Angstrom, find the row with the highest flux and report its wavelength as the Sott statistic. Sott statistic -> 5700.92 Angstrom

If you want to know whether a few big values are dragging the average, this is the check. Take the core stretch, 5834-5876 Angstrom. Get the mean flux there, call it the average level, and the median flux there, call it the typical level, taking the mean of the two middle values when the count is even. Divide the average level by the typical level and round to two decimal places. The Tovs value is 1.00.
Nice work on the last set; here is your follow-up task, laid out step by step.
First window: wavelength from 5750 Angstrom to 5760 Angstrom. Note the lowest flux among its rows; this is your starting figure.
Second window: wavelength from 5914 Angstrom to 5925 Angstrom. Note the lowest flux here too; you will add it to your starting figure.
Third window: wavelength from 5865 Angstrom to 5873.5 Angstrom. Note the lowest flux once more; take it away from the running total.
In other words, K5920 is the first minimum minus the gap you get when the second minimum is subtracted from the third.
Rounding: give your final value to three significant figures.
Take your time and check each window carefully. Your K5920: 30.0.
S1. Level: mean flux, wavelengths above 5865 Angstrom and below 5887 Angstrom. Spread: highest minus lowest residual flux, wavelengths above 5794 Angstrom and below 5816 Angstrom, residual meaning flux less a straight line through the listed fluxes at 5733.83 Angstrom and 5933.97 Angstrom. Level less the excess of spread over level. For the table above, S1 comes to 61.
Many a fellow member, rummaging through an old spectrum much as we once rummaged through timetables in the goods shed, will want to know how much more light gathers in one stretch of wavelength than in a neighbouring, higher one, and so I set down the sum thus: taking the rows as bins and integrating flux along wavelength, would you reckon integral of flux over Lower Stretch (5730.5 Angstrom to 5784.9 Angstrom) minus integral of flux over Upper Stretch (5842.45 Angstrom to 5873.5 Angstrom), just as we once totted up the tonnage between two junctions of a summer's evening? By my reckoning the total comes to 823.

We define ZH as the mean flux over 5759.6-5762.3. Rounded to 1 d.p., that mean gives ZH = 35.8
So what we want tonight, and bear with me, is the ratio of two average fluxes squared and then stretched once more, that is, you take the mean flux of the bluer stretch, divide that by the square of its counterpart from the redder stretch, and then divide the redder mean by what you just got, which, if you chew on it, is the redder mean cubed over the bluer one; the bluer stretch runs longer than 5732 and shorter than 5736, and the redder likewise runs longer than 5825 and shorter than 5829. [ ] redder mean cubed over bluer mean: 1182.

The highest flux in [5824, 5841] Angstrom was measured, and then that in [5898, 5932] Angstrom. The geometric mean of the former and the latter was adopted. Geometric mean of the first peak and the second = 36.2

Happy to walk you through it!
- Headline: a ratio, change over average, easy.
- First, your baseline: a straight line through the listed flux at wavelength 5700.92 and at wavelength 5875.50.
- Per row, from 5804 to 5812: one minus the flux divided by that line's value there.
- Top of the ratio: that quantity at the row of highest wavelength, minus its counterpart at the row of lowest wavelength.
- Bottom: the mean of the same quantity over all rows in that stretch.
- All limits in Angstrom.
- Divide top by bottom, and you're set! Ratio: -0.2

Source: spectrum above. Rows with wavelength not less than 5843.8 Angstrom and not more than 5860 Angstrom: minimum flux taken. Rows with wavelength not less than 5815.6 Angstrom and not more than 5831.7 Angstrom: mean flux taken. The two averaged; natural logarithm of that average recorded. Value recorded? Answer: 3.52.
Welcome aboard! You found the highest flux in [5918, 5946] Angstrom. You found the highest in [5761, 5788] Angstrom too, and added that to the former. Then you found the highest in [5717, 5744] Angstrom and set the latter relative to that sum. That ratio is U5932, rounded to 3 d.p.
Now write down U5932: 0.519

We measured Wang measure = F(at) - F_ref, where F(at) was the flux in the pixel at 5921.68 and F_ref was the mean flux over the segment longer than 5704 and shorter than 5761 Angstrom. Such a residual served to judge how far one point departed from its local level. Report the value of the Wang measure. -0.73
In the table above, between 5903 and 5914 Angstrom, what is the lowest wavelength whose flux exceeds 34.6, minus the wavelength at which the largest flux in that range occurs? -2.7 Angstrom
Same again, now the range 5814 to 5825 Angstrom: -2.7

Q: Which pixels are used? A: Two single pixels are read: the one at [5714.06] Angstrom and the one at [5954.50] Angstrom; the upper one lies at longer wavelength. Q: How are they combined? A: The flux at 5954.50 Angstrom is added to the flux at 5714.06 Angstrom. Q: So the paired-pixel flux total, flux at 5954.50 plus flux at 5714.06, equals 68.1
